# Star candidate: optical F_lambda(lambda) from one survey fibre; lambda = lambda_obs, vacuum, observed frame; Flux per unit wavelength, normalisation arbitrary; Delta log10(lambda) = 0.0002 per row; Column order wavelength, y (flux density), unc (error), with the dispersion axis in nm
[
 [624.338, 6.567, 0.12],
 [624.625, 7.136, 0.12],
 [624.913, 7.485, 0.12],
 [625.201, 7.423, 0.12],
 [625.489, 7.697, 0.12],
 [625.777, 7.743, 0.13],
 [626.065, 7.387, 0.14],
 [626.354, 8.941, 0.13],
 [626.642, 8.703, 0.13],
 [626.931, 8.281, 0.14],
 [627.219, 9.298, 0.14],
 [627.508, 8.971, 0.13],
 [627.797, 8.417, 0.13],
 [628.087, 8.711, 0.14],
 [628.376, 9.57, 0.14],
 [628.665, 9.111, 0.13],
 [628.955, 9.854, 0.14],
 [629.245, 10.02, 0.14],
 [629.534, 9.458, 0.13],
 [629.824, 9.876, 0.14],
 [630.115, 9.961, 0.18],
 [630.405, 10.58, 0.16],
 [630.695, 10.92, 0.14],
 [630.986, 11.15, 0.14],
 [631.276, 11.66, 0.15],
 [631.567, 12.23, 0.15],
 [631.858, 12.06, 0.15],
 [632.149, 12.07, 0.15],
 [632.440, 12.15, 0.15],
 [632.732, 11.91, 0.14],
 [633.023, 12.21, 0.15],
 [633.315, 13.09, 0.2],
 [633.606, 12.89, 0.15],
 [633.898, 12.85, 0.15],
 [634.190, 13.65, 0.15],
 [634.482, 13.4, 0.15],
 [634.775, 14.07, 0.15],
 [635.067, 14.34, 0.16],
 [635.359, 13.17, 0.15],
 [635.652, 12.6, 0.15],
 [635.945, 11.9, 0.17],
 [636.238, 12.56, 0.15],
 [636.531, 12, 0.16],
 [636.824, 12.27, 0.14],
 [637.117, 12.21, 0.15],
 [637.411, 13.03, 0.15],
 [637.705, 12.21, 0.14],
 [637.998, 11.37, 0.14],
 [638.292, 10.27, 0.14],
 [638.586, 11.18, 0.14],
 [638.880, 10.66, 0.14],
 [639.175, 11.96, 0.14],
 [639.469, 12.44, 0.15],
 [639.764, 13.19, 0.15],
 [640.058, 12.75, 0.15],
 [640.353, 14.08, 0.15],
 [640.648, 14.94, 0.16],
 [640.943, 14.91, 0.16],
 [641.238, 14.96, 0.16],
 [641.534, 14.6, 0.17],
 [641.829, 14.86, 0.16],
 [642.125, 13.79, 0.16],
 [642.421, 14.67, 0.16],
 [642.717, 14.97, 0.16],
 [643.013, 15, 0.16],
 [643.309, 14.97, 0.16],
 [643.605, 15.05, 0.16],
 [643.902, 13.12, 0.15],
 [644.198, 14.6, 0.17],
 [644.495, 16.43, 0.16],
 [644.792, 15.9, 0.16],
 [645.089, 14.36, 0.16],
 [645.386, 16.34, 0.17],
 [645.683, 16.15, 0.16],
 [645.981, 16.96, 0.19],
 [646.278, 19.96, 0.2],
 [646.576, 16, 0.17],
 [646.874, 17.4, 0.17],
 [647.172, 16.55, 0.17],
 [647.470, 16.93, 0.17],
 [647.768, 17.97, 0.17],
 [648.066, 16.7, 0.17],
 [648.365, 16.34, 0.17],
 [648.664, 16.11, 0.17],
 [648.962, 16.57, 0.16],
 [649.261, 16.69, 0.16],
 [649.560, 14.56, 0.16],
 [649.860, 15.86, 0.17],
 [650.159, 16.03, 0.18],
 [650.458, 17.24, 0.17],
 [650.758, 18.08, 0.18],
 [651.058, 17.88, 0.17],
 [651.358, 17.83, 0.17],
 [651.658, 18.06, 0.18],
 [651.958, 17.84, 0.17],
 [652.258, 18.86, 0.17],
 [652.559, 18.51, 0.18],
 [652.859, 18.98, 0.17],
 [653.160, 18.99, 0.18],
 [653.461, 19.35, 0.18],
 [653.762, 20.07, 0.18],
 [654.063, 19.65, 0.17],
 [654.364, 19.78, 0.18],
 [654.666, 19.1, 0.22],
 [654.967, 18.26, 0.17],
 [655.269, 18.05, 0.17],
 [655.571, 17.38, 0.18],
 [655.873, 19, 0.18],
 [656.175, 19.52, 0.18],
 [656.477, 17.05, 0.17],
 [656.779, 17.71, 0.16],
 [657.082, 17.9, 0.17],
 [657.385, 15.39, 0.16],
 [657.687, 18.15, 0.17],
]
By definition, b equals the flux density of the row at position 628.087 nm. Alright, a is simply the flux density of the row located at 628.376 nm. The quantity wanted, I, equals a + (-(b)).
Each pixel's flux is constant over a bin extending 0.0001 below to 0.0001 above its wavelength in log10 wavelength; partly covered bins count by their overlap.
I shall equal 1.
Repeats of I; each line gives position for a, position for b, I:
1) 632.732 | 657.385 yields -3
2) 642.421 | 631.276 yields 3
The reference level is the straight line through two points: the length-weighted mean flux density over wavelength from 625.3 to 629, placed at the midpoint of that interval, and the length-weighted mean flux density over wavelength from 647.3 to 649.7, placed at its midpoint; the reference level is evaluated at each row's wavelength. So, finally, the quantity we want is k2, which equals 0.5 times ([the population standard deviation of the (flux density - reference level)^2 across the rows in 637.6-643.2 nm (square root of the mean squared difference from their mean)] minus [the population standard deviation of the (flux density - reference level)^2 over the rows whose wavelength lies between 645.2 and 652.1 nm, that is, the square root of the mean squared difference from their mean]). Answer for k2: -1.07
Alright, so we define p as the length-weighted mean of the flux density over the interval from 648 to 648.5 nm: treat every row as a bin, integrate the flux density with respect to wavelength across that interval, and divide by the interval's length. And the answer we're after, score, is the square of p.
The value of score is 272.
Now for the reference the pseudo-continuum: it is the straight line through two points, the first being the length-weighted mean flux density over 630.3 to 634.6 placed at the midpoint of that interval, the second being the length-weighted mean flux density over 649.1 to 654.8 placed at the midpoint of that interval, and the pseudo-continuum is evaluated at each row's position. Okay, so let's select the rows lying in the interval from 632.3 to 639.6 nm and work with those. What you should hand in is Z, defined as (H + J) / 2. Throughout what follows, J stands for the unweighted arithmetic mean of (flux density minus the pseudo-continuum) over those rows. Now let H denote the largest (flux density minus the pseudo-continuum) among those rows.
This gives 0.3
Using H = 1.4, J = -0.84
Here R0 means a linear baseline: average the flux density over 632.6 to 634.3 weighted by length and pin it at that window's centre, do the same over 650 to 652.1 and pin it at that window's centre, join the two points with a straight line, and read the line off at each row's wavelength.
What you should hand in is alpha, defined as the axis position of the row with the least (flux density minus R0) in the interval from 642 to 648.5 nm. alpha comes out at 643.902 nm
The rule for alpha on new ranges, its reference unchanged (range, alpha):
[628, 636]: 628.087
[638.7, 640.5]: 638.880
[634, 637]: 636.531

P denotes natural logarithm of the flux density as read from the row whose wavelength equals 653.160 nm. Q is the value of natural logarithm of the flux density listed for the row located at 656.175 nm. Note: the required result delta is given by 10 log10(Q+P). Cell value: 7.72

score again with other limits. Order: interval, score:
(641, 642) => 219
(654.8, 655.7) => 322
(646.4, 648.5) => 285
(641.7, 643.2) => 215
